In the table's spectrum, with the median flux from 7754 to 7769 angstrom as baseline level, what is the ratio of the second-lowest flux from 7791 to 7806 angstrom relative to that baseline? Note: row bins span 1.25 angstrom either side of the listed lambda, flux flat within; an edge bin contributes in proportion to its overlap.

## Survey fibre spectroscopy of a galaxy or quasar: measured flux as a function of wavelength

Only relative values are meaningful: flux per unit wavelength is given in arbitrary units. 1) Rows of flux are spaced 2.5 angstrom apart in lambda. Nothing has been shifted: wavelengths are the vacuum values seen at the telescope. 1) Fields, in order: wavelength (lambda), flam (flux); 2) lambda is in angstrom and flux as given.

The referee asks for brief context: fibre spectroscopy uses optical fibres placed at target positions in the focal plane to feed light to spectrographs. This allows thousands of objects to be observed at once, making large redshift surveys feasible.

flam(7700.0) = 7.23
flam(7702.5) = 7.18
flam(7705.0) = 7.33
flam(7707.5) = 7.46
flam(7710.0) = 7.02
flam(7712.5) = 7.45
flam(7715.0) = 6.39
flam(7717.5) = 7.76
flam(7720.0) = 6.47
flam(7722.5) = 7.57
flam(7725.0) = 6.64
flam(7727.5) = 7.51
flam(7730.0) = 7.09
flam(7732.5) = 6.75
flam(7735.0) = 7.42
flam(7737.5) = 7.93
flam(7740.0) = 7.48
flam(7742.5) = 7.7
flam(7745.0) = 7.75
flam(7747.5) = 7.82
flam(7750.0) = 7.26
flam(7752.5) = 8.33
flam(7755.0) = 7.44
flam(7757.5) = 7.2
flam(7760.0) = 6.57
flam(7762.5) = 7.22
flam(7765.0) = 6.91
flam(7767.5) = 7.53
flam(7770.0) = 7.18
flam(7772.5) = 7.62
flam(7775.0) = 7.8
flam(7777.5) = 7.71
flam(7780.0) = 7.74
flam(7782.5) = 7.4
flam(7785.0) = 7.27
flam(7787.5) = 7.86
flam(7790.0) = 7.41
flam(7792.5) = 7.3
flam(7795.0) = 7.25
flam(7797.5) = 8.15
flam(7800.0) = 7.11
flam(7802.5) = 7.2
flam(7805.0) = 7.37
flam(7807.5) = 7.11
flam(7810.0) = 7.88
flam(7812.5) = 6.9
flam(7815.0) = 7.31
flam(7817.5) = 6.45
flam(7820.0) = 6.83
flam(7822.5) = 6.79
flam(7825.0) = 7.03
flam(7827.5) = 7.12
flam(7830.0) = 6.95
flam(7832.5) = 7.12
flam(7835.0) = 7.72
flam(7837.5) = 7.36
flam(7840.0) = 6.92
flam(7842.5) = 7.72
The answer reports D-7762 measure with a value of 1.00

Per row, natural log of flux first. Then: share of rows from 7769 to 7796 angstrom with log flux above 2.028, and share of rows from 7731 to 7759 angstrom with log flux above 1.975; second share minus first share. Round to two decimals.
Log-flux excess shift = 0.36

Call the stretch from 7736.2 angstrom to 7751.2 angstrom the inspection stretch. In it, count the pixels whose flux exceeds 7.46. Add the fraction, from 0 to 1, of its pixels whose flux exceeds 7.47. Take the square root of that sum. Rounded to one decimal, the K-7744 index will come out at 2.4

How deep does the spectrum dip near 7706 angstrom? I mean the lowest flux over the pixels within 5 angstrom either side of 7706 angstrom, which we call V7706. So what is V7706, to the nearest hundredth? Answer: 7.02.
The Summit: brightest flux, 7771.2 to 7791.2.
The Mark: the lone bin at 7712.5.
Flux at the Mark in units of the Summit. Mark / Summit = 0.95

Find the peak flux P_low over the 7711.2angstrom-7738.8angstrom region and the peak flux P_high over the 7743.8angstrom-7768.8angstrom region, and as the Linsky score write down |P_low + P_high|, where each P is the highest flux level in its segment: 16.3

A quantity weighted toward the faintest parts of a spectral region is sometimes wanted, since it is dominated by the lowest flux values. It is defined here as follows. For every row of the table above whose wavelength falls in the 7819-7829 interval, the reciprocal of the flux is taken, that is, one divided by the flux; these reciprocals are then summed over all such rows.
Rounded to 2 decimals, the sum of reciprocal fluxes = 0.58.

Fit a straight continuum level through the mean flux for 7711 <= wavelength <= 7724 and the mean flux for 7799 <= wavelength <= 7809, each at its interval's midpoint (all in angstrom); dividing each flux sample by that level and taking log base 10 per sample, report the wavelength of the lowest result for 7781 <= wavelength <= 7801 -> 7800.0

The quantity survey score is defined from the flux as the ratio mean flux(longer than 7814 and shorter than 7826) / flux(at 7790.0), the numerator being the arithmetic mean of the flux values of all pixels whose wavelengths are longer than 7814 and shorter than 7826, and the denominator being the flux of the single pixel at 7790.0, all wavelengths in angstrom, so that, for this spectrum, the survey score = 0.93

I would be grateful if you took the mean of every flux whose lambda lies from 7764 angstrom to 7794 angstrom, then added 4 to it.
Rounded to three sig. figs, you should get 11.5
